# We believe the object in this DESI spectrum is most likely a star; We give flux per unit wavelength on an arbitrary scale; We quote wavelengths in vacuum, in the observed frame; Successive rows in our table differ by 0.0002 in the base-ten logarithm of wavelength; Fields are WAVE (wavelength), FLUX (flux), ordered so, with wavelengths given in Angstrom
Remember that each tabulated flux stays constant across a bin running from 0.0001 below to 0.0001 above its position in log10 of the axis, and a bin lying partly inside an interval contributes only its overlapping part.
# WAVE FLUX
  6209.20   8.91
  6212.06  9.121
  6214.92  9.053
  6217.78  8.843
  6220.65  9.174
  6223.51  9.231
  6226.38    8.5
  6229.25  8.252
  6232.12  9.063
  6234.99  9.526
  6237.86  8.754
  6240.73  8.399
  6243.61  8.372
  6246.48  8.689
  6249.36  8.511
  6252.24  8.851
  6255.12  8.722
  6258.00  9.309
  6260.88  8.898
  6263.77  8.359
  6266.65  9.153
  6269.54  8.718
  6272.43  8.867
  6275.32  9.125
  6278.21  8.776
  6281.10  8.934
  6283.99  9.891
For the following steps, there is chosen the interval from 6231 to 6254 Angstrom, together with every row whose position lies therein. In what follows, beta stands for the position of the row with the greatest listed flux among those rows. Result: 6234.99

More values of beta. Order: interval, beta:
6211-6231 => 6223.51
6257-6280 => 6258.00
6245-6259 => 6258.00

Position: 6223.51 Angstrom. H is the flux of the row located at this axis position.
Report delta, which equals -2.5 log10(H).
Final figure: -2.41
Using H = 9.231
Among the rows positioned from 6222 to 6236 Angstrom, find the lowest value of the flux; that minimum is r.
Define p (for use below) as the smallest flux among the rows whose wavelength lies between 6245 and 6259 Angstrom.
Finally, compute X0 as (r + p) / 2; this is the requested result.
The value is 8.38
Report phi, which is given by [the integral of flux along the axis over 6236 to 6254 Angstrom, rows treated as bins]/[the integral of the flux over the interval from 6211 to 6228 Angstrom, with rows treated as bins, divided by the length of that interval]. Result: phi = 17.3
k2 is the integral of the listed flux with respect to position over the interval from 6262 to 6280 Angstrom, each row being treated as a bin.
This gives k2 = 159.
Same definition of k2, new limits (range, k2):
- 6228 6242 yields 123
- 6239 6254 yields 129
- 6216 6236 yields 179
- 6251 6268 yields 151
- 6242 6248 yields 51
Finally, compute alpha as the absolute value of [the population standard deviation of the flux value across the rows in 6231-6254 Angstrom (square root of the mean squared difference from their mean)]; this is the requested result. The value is 0.36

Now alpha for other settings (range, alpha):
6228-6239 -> 0.46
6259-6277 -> 0.27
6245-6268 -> 0.29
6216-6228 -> 0.29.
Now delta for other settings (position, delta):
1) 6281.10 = -2.38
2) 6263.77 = -2.31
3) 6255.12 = -2.35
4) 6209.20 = -2.37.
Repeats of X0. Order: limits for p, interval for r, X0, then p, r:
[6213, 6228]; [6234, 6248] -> 8.44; 8.5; 8.372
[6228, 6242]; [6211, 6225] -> 8.55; 8.252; 8.843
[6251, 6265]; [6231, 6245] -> 8.37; 8.359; 8.372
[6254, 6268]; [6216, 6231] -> 8.31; 8.359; 8.252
